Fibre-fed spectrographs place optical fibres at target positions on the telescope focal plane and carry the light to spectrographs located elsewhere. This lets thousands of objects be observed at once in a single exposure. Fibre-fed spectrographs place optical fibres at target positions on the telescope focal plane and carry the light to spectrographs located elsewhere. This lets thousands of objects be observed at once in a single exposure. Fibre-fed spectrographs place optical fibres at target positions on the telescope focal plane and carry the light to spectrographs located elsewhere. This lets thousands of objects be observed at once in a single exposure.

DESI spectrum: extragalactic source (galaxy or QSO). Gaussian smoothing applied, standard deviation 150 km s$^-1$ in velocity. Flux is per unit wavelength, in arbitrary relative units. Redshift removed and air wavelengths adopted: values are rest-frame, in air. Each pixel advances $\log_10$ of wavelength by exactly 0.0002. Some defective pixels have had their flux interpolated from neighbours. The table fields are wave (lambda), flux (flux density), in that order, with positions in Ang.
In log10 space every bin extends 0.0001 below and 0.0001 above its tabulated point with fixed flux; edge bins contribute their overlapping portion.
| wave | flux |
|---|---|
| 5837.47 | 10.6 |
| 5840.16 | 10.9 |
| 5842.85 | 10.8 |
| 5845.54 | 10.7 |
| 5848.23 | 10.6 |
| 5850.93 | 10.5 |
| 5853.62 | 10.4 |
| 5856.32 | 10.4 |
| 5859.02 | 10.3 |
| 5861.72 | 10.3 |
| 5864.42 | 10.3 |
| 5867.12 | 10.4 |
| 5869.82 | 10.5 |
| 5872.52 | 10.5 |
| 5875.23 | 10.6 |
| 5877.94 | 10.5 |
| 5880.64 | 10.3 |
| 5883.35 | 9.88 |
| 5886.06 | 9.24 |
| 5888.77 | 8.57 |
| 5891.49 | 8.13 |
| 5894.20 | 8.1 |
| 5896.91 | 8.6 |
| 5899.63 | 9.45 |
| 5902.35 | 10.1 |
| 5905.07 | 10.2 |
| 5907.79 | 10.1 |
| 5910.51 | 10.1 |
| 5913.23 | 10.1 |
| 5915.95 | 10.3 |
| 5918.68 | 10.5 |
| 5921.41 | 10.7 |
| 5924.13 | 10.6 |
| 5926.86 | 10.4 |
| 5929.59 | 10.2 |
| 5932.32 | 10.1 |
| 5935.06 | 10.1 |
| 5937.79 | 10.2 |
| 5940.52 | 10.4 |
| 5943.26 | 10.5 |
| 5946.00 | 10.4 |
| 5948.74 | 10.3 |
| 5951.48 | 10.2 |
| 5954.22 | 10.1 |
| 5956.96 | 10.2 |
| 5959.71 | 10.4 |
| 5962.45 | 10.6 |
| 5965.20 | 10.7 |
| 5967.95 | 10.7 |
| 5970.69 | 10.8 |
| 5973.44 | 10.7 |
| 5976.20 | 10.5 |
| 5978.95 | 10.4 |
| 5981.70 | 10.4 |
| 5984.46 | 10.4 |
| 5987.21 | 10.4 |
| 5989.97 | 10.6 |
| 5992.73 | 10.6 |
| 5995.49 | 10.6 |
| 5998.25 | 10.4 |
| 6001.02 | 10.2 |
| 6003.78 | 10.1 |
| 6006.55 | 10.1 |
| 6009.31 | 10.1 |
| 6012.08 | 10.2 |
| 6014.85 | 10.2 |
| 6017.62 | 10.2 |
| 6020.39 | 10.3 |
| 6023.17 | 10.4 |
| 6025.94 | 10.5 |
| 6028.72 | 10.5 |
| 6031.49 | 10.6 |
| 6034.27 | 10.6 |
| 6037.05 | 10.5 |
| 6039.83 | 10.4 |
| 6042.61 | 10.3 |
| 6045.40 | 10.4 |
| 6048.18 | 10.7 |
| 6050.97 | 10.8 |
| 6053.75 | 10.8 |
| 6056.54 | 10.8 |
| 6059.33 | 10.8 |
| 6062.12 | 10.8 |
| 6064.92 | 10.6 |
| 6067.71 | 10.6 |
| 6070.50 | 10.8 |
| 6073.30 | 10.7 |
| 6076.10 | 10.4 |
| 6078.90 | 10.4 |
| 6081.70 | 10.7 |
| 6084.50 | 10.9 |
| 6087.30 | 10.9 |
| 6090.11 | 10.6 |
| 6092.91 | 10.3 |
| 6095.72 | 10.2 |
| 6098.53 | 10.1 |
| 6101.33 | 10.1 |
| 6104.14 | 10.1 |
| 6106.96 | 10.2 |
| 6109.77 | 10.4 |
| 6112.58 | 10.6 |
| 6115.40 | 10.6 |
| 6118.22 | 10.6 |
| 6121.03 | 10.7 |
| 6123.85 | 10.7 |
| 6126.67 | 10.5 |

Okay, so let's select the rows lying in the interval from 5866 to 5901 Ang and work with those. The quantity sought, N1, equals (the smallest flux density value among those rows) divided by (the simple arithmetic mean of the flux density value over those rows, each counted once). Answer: 0.844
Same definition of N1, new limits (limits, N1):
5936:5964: 0.978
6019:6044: 0.985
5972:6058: 0.967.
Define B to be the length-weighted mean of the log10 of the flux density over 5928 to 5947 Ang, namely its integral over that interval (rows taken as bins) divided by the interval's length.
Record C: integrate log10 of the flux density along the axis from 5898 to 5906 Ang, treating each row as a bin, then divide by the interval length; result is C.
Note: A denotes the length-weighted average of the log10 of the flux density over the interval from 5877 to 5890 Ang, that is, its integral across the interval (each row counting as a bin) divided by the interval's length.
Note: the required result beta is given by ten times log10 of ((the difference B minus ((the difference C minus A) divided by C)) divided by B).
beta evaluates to -0.03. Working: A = 0.99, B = 1.01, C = 0.992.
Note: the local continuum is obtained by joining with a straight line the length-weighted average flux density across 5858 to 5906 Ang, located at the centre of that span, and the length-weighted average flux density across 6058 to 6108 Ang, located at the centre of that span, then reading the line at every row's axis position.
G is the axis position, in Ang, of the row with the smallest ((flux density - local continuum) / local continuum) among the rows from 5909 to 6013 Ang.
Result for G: 6009.31 Ang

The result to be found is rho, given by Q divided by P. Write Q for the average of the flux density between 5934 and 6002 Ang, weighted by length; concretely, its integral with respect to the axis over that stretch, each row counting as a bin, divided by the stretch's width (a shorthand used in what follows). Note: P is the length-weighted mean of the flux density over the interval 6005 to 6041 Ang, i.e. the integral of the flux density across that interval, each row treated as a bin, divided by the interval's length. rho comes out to 1.01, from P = 10.4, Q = 10.4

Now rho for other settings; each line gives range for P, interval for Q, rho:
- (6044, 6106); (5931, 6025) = 0.98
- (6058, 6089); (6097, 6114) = 0.96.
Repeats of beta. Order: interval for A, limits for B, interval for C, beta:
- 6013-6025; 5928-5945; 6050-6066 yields -0.08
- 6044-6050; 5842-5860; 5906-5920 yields 0.06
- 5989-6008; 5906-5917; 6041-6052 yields -0.03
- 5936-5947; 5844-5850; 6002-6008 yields 0.04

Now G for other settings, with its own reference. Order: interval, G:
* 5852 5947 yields 5894.20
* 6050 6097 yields 6095.72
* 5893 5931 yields 5894.20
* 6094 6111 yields 6104.14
